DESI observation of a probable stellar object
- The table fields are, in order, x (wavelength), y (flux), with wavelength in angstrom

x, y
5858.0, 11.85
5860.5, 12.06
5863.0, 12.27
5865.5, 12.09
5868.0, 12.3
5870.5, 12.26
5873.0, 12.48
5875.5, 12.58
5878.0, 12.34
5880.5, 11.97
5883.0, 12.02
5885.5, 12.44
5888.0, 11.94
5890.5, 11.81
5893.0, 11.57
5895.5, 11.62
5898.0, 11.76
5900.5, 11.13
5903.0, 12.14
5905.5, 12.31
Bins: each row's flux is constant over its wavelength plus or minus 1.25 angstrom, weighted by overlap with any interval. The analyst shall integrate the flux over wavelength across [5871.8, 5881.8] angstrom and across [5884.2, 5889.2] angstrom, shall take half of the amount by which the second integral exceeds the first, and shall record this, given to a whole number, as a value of -31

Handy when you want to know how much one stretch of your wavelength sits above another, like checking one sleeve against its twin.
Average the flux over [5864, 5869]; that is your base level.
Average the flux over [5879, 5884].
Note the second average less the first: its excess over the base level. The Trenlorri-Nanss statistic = -0.2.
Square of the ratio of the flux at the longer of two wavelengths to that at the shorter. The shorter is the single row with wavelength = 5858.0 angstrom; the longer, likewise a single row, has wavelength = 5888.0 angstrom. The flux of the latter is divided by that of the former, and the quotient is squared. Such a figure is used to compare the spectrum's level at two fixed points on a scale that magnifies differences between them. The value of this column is 1.02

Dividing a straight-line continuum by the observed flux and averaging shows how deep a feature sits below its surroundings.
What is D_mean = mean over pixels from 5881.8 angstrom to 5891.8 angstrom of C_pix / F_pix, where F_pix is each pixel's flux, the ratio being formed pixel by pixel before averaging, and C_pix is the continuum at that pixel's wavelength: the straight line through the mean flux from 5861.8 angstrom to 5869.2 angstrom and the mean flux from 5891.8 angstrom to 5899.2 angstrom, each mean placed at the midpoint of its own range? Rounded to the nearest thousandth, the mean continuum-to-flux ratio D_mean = 0.981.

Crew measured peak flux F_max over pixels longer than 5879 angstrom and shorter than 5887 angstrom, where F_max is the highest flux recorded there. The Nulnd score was 12.44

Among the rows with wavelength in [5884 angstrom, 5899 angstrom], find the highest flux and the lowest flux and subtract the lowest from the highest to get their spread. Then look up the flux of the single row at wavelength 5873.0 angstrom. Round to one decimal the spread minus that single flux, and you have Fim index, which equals -11.6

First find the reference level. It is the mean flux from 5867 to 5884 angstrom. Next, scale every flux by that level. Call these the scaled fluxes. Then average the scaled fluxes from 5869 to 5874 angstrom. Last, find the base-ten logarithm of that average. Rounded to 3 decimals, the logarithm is 0.003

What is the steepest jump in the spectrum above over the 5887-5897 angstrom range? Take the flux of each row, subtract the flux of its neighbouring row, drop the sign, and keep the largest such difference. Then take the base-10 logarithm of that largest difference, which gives -0.62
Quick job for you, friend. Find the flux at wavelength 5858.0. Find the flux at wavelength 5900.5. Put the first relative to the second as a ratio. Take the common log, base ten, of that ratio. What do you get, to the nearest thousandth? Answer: 0.027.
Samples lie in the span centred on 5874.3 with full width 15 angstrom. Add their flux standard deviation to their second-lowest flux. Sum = 12.5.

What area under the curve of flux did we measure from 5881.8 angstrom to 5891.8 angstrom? 121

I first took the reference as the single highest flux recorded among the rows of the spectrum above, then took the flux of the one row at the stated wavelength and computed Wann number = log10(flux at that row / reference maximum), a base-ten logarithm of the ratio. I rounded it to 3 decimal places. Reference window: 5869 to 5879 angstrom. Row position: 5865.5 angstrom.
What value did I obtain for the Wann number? -0.017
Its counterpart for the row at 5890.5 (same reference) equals -0.027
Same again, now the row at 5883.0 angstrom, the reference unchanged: -0.020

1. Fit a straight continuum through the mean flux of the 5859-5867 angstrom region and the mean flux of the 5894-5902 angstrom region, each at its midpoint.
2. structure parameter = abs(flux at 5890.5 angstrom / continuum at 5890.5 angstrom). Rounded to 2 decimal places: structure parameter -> 1.01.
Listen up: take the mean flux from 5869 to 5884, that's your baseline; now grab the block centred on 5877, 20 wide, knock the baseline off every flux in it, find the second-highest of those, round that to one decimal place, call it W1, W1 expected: 0.2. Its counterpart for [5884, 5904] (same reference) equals -0.1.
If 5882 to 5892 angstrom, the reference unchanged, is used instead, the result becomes -0.3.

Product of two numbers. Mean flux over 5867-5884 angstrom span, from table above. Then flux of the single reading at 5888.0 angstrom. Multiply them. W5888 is 147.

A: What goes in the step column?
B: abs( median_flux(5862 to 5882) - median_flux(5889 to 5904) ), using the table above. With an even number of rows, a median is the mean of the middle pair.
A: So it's 0.6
